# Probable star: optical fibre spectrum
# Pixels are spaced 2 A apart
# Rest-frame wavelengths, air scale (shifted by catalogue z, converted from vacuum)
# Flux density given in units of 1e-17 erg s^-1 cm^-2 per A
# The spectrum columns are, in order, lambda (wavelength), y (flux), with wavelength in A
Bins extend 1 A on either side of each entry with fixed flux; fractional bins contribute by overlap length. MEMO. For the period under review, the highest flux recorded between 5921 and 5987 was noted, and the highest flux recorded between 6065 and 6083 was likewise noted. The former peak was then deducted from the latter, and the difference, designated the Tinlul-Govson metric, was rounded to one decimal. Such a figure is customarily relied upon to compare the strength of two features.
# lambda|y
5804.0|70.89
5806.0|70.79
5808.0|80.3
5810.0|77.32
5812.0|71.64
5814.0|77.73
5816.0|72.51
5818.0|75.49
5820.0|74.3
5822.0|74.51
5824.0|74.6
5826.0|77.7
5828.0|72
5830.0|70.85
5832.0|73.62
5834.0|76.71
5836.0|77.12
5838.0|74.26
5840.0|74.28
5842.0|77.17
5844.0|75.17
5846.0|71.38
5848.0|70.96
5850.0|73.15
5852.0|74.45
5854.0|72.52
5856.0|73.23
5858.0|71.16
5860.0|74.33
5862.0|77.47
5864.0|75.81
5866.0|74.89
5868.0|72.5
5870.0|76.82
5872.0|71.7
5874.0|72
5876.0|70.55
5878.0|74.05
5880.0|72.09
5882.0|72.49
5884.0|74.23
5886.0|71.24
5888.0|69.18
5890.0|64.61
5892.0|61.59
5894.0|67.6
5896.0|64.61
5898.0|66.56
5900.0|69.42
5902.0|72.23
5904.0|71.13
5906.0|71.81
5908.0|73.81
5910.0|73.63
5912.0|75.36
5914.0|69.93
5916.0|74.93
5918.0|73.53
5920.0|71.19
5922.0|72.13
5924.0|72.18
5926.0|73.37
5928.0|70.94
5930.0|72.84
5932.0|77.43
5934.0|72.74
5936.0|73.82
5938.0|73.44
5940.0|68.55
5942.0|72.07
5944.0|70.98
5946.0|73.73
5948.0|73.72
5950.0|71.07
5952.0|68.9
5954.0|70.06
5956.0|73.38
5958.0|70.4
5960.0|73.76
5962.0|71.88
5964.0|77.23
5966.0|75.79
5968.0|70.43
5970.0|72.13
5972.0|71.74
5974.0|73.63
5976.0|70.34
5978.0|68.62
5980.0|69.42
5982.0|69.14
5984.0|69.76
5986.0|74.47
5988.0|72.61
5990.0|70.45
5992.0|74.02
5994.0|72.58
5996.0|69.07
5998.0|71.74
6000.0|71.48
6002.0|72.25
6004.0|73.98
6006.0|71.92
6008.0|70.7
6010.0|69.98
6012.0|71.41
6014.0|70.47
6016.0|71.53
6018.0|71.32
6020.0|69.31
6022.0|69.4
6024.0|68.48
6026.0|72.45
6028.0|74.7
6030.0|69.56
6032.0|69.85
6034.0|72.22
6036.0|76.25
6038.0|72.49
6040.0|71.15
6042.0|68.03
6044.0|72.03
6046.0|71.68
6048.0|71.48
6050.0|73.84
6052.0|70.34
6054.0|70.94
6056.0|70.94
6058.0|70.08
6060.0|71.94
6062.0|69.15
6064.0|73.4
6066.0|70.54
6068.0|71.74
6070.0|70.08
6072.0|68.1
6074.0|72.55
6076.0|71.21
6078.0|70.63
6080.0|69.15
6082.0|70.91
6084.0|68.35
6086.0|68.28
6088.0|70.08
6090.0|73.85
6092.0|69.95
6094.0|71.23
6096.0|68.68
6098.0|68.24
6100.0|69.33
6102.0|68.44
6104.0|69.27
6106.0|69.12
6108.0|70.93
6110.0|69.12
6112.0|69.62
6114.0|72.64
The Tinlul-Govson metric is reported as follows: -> -4.9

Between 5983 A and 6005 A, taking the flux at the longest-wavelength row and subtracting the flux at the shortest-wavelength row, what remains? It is 4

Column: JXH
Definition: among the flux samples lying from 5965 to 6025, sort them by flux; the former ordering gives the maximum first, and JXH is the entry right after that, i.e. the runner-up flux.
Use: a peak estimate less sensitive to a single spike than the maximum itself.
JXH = 74.47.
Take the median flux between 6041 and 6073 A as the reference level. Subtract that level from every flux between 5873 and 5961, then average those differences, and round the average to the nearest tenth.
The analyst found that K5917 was 0.5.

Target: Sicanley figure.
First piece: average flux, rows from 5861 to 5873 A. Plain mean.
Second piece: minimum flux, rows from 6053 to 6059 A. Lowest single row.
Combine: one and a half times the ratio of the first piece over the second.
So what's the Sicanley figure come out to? 1.60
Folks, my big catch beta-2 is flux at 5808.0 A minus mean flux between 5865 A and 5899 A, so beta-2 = 10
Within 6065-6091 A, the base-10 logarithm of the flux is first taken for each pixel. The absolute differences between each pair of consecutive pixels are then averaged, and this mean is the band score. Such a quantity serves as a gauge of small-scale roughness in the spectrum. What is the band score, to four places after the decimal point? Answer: 0.0116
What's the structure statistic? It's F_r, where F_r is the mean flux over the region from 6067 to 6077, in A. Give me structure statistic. 70.74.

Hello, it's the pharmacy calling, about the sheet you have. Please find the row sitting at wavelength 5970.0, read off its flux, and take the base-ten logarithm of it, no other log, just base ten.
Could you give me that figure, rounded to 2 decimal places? 1.86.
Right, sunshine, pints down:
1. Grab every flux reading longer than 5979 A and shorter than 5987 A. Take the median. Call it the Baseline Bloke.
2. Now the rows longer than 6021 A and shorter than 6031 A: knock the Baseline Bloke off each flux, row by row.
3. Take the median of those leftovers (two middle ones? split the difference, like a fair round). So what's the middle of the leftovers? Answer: 0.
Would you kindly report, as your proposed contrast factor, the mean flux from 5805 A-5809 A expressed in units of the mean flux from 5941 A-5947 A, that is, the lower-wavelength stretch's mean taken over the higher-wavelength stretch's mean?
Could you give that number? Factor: 1.05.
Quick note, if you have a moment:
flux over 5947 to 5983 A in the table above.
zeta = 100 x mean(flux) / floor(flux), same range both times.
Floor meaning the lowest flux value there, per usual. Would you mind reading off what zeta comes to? 104.6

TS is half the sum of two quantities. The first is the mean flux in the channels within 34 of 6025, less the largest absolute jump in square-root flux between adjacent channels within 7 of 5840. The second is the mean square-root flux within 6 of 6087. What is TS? 39.8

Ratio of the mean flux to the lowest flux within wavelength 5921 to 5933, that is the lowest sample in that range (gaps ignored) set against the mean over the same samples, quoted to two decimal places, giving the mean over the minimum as 1.03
